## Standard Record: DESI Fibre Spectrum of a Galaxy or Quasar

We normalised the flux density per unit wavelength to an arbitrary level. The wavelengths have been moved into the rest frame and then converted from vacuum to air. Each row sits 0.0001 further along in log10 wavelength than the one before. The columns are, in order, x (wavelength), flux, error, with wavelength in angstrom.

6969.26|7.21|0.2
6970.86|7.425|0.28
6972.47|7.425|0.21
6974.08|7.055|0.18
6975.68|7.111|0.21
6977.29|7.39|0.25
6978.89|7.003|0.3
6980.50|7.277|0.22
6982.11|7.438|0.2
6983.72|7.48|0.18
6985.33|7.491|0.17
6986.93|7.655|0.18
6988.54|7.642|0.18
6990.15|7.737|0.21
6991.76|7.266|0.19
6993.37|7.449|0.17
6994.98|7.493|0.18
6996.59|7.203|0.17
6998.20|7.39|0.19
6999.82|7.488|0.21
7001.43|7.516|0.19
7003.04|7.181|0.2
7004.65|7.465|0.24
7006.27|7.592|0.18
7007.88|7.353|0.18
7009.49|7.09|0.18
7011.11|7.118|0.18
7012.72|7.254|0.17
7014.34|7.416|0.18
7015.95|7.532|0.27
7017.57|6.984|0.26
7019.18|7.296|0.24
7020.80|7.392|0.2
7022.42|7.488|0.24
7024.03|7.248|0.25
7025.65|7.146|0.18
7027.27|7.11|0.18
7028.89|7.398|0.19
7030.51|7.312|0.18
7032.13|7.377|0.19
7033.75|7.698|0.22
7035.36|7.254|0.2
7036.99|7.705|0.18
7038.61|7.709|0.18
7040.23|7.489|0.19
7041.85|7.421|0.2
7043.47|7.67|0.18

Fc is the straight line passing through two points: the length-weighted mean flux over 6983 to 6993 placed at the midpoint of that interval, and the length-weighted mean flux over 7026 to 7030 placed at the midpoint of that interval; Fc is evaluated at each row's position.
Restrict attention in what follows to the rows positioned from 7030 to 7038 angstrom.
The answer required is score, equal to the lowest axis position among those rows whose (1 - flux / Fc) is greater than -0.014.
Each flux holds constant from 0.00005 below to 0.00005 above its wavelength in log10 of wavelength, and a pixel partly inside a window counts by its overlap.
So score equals 7030.51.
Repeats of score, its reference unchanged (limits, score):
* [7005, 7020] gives 7007.88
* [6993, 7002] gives 6993.37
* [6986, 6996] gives 6986.93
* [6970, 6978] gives 6970.86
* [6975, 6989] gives 6975.68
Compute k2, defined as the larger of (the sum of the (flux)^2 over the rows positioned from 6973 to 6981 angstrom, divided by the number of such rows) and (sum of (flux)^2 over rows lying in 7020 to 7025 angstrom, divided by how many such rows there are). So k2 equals 54.4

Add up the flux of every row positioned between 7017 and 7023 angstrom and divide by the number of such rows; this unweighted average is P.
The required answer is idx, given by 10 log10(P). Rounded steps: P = 7.29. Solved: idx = 8.63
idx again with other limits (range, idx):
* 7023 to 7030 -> 8.59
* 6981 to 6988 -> 8.76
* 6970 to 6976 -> 8.61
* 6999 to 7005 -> 8.70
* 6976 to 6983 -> 8.62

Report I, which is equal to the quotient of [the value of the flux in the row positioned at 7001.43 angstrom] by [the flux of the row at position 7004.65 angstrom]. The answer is 1.01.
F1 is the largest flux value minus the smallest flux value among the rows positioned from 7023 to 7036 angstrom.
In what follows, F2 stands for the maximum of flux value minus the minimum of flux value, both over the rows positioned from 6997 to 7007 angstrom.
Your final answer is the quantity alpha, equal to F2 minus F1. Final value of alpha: -0.18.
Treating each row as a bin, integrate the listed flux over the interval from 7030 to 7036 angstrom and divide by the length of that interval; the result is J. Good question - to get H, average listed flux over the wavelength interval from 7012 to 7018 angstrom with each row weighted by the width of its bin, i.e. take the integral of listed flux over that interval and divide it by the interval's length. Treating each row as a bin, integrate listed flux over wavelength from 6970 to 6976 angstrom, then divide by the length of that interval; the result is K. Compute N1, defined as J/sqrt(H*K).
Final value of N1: 1.02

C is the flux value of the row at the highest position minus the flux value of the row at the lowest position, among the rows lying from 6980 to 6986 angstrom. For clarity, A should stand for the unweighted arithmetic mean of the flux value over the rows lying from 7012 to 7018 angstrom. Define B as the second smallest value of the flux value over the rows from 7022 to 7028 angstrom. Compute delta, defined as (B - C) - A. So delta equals -0.36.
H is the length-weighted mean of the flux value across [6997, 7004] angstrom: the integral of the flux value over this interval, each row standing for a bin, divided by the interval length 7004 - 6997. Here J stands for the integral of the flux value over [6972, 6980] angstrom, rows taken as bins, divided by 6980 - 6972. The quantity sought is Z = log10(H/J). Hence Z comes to 0.011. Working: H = 7.38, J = 7.19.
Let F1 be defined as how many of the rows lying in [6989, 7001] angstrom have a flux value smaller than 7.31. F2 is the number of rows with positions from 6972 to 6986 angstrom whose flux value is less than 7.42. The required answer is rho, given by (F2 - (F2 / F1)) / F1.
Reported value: 1.25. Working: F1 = 2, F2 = 5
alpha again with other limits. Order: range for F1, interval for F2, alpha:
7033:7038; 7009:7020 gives 0.10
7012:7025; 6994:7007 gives -0.14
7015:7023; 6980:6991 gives -0.09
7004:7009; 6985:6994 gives 0.23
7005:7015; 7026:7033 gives -0.21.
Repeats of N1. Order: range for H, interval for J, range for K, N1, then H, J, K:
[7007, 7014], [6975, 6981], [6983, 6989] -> 0.97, 7.22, 7.19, 7.57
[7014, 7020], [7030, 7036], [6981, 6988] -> 1.00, 7.30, 7.43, 7.51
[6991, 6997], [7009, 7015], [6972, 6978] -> 0.99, 7.36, 7.21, 7.23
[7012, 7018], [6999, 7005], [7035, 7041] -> 1.00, 7.31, 7.41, 7.55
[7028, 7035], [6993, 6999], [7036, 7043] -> 0.98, 7.44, 7.38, 7.57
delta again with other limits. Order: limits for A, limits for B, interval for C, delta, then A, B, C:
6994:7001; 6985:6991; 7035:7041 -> 0.01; 7.39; 7.642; 0.235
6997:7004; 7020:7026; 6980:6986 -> -0.36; 7.39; 7.248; 0.214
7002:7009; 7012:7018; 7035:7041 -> -0.38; 7.40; 7.254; 0.235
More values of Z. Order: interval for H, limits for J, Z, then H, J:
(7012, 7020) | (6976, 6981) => 0.005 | 7.30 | 7.21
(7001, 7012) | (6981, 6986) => -0.007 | 7.33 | 7.45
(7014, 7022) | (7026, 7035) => -0.002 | 7.33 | 7.36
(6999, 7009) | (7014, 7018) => 0.005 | 7.42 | 7.33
